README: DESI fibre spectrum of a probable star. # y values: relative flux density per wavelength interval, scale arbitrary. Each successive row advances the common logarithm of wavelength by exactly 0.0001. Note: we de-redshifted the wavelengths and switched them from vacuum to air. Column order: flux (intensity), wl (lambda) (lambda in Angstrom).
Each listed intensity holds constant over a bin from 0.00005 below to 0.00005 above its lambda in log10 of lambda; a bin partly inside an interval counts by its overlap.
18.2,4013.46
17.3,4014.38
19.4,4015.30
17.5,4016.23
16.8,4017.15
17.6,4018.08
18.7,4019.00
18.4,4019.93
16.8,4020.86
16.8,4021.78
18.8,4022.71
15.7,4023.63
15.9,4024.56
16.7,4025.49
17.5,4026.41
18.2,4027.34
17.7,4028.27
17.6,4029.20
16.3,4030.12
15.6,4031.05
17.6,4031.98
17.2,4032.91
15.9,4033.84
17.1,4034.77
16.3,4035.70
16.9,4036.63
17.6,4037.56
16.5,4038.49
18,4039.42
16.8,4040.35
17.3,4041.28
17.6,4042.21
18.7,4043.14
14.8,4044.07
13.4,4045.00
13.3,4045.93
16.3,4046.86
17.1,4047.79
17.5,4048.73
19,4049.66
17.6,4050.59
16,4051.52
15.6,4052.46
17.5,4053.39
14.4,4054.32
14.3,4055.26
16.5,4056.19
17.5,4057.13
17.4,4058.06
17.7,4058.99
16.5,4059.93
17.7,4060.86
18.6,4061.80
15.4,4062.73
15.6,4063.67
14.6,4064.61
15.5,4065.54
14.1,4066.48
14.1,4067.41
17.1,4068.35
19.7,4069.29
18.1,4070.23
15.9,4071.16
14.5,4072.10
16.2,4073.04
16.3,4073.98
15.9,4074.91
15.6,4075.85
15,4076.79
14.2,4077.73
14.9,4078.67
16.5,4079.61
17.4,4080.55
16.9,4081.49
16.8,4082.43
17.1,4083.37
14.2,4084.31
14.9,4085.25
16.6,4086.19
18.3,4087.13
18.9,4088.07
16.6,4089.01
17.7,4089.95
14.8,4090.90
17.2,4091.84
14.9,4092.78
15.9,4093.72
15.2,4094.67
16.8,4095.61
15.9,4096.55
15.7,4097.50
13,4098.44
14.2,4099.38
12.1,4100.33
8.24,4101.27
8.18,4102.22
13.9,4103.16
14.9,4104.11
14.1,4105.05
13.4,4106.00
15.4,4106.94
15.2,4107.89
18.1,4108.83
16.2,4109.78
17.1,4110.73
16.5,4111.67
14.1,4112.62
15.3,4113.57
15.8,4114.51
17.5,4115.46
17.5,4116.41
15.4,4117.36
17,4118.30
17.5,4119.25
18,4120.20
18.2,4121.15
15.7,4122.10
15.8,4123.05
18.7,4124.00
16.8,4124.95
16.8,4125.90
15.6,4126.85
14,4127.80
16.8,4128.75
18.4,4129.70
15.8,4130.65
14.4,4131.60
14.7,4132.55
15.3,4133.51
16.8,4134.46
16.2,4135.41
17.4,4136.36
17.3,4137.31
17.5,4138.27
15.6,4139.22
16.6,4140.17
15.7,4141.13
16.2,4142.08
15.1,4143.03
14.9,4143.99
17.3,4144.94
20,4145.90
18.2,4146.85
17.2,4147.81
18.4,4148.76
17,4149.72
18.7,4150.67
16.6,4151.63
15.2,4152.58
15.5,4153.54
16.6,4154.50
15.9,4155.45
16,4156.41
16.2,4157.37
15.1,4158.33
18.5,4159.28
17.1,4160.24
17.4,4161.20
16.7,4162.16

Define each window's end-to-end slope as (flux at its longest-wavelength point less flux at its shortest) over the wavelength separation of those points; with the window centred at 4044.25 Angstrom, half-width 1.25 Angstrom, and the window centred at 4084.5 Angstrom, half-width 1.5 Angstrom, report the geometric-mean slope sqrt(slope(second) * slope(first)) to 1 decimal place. 1.8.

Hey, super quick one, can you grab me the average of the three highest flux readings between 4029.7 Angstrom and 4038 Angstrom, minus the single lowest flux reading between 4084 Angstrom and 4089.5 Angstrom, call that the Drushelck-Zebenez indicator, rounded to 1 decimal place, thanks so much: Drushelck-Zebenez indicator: 3.3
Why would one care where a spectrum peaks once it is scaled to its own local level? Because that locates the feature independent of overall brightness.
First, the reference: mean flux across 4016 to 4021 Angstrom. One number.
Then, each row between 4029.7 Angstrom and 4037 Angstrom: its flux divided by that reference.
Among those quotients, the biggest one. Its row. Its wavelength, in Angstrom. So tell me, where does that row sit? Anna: 4031.98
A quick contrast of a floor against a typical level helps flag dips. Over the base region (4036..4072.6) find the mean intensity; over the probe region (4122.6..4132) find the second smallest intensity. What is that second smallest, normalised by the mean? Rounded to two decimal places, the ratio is 0.87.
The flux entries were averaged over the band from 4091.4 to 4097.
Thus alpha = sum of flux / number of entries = 16.0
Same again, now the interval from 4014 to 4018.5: 17.7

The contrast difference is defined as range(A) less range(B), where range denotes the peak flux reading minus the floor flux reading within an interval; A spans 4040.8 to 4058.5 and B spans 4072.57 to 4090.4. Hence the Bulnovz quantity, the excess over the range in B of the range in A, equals 1.0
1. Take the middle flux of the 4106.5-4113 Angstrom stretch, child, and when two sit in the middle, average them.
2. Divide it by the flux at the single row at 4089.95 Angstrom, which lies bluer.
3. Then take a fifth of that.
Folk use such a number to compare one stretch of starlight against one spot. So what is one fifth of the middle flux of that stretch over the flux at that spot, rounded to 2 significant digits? 0.18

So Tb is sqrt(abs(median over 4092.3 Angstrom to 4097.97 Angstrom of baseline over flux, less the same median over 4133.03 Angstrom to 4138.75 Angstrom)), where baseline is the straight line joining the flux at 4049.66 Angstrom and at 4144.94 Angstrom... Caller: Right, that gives 0.36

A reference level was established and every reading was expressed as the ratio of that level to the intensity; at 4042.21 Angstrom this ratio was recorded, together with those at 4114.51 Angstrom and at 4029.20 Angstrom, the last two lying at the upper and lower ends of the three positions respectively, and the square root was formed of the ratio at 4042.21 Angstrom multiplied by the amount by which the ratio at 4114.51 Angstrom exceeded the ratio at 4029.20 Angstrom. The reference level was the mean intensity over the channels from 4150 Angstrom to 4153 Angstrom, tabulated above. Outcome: 0.32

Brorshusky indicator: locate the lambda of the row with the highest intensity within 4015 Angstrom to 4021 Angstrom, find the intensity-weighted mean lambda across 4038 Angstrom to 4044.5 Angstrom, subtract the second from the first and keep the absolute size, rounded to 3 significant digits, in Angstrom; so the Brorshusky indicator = 26.0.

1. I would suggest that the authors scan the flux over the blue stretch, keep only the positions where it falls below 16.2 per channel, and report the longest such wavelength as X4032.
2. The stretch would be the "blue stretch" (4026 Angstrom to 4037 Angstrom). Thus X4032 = 4033.84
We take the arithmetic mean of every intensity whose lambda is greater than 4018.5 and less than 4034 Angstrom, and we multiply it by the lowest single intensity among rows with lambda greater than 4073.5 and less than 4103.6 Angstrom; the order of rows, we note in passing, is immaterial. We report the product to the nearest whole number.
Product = 140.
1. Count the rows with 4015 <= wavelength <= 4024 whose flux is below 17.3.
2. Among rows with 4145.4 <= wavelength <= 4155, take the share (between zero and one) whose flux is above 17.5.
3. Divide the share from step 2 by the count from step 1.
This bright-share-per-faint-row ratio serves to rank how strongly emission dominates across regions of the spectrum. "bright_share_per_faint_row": 0.10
